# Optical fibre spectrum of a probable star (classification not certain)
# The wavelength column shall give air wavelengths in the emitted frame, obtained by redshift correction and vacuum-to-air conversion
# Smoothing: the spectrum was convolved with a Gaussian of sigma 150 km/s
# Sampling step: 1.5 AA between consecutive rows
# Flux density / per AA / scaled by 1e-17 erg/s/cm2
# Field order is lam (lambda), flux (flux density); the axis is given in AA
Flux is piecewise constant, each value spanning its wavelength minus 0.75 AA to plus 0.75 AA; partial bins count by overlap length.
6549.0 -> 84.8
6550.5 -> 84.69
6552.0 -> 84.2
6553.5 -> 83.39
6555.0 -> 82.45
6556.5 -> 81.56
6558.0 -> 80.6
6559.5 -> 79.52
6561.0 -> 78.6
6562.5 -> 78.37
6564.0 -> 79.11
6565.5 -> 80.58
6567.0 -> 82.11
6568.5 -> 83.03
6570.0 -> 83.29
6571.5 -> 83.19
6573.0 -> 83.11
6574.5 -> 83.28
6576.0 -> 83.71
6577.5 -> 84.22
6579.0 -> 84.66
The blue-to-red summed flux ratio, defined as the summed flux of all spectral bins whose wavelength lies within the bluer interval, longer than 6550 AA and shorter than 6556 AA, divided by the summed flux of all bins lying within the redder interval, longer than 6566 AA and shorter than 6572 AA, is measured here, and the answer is 1.009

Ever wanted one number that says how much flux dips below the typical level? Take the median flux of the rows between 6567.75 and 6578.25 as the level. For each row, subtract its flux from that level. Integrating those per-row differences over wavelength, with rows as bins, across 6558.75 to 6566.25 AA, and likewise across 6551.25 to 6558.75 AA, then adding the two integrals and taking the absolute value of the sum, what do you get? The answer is 37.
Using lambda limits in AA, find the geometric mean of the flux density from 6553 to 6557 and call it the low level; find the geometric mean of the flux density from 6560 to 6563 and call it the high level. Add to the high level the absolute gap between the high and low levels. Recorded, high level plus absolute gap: 82.5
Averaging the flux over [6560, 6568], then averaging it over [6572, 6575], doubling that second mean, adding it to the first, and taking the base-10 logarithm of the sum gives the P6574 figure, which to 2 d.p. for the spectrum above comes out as 2.39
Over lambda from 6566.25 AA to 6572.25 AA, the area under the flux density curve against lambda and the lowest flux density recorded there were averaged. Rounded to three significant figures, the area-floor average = 290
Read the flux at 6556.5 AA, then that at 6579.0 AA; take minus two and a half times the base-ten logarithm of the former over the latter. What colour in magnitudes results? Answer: 0.041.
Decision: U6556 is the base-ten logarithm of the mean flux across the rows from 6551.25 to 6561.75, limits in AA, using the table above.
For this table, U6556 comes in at 1.91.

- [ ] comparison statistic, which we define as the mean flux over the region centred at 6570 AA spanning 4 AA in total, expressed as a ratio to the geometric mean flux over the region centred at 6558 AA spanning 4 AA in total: 1.03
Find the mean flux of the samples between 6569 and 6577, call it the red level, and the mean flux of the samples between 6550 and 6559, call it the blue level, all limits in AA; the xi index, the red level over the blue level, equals 1.01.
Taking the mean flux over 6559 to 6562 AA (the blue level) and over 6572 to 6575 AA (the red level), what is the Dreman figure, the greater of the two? 83.2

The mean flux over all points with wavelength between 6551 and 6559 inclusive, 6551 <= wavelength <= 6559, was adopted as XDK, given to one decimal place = 82.4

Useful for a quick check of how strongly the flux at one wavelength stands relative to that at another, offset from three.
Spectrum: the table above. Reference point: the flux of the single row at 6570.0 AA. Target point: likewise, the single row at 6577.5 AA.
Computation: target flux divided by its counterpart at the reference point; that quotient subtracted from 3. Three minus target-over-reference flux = 1.99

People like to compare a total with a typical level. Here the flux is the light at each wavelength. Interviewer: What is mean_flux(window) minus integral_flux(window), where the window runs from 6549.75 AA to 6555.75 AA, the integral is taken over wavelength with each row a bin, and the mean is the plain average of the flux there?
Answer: -418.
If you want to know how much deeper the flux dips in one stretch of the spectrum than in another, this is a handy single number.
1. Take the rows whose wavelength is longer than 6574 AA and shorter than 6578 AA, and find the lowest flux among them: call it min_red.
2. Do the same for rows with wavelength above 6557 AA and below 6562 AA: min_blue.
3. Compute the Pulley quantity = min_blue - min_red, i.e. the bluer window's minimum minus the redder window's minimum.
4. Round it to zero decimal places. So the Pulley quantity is -5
